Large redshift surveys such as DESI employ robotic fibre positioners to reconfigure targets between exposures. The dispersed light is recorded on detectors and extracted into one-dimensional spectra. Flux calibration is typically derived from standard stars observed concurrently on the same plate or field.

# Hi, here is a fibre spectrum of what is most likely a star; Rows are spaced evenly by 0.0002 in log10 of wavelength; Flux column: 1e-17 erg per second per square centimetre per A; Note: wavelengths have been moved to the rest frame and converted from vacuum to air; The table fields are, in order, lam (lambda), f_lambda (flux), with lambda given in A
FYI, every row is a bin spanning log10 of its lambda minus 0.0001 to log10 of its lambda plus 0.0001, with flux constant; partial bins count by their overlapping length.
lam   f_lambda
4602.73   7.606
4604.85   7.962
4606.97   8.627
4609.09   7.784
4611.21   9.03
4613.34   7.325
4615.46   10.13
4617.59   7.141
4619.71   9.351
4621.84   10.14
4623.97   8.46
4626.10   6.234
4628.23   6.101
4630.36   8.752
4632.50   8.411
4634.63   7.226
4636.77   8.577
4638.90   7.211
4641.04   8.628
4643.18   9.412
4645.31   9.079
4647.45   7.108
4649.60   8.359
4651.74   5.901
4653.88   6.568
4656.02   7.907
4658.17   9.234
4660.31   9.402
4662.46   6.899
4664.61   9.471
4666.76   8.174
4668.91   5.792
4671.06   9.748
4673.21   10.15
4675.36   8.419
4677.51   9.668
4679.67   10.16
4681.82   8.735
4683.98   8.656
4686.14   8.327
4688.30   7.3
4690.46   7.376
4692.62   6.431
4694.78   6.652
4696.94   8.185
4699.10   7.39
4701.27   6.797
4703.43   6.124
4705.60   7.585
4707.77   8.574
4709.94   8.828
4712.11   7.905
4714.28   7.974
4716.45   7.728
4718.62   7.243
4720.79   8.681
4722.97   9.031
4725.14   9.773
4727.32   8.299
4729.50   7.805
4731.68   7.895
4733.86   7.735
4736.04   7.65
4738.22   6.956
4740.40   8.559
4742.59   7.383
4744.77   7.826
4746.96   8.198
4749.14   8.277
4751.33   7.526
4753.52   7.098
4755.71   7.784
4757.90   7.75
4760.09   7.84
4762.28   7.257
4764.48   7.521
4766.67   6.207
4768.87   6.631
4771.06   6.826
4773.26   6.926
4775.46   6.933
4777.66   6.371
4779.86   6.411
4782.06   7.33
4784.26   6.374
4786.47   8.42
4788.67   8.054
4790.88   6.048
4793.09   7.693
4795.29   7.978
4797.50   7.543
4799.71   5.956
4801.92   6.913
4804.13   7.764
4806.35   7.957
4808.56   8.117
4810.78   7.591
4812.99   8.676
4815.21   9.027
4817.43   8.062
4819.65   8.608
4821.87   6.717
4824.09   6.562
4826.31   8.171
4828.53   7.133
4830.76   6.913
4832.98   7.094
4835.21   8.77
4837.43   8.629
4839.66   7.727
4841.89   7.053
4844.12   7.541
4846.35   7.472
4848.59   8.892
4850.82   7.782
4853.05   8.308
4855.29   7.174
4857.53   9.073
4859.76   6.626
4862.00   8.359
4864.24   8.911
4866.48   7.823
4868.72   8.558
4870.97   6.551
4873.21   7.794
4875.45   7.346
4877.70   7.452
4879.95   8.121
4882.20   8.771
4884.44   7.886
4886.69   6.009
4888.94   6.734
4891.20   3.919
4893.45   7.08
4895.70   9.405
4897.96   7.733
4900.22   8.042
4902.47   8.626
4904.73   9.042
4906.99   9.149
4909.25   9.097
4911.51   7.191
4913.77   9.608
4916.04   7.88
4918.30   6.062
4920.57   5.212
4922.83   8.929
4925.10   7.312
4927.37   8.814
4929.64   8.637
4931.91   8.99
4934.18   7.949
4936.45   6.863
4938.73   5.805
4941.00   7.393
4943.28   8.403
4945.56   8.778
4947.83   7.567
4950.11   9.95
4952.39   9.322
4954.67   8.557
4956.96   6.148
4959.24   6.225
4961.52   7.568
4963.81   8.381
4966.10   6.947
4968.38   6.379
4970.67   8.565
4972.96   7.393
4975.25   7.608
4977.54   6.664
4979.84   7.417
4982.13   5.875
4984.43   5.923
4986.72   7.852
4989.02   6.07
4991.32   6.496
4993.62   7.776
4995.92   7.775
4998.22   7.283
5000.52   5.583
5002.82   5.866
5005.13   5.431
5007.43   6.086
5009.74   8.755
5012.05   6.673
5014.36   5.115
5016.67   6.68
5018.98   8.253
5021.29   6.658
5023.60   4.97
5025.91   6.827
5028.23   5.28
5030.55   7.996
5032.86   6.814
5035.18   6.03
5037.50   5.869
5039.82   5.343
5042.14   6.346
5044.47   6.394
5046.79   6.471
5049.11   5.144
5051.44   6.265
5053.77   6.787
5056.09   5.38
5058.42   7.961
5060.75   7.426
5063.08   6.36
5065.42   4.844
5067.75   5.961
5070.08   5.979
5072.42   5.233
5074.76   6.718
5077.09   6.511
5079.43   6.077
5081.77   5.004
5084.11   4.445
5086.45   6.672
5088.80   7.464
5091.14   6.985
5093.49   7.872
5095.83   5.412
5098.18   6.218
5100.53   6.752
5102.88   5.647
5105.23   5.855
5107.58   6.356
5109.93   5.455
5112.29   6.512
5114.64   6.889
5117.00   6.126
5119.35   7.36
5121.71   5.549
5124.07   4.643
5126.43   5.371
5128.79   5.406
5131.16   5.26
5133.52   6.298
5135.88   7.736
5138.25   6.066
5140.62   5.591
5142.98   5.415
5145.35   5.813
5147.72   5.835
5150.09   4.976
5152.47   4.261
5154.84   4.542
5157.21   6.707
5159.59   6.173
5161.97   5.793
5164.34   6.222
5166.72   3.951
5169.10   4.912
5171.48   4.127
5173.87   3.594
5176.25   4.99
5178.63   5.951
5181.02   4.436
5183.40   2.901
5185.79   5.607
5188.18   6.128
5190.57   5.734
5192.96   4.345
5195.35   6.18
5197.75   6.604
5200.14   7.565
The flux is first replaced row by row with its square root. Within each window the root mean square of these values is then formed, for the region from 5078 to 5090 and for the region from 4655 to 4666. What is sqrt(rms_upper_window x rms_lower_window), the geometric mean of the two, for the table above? 2.67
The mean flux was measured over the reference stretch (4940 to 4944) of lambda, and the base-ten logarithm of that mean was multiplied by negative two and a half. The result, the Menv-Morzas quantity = -2.24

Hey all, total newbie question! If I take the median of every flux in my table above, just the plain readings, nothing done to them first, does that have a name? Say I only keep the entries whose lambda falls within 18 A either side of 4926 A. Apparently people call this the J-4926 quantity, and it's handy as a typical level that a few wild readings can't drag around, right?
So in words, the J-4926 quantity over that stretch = 7.91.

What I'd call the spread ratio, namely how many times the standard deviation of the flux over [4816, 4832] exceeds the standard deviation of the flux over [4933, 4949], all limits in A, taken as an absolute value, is 0.82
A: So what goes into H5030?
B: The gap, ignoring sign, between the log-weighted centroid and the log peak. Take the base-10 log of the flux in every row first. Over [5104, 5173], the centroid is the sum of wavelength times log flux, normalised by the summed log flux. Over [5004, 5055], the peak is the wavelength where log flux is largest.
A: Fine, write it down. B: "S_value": 127.7 A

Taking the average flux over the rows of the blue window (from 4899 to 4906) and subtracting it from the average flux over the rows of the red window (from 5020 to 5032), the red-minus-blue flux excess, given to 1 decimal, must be -2.2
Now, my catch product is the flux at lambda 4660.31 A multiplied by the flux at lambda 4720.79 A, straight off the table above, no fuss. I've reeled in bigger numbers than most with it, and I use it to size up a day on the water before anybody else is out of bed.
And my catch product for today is 82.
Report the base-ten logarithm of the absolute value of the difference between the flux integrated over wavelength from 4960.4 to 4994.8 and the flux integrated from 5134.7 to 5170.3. 1.7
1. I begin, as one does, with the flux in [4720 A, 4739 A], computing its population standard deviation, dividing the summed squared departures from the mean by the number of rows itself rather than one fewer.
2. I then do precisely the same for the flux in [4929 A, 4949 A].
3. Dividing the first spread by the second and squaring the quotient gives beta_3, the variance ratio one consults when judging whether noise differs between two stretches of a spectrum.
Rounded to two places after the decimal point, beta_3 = 0.67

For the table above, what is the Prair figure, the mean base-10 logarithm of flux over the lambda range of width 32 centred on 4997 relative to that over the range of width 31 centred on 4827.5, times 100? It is 92.2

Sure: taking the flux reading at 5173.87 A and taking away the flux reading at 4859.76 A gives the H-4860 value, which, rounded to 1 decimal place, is -3.0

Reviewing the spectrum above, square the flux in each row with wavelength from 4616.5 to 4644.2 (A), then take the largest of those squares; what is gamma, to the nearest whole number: 103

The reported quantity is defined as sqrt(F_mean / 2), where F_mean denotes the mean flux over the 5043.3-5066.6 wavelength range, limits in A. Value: 1.78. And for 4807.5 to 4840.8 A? 1.98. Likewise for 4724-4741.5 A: 2.01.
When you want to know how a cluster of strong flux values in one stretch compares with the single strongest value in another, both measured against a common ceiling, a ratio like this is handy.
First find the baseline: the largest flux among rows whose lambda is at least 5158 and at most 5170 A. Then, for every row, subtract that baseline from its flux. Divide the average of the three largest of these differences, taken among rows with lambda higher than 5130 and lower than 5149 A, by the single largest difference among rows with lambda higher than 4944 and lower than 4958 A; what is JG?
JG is 0.13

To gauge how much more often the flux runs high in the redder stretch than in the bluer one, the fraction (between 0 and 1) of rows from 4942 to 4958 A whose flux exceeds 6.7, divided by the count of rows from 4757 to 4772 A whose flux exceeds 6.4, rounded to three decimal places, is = 0.143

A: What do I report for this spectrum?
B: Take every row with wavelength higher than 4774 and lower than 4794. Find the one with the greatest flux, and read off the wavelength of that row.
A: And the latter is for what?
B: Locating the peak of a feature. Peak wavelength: 4786.47 A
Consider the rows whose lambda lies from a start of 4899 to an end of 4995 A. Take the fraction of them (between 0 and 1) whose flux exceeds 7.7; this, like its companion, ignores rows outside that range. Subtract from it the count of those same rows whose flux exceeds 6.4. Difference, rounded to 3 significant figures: -32.5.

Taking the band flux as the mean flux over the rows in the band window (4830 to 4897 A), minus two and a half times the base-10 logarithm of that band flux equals -2.21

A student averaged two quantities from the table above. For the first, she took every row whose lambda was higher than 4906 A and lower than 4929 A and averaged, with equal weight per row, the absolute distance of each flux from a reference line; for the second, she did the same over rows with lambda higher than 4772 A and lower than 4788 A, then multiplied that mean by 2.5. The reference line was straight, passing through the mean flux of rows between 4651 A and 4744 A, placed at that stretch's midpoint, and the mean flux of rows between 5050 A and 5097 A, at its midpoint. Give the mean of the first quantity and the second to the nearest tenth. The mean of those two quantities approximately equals 1.9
